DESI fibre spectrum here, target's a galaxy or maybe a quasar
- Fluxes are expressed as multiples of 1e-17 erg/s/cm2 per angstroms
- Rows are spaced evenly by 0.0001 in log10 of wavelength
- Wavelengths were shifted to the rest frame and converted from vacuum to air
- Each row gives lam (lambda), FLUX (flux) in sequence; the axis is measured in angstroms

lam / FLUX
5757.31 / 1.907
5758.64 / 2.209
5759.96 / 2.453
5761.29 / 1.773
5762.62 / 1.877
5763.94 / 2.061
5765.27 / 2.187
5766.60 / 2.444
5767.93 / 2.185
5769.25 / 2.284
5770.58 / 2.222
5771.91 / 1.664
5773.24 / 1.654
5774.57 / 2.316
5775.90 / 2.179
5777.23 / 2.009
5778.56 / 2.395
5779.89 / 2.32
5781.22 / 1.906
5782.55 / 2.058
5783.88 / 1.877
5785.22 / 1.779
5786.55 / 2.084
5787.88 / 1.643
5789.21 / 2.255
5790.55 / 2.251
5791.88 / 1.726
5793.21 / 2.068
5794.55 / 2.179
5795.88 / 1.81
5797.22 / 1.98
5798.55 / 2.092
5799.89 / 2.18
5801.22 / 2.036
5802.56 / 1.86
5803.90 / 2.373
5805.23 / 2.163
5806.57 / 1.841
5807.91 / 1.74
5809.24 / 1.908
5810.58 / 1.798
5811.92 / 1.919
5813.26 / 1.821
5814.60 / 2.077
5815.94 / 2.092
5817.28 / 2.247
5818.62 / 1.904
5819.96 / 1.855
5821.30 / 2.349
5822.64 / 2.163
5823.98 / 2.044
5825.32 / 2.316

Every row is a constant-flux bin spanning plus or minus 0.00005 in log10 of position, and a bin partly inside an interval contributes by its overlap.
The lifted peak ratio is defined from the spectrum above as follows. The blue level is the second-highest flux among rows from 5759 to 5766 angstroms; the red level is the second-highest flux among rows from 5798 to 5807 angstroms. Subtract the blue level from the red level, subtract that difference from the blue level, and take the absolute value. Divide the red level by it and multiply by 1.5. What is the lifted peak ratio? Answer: 1.49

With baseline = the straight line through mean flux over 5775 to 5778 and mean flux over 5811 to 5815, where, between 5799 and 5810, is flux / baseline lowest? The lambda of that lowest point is 5807.91 angstroms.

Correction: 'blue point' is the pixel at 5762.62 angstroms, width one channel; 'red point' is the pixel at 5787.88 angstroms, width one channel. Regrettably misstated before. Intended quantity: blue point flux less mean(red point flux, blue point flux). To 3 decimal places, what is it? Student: 0.117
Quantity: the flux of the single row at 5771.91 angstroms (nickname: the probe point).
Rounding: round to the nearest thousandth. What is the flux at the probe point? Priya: 1.664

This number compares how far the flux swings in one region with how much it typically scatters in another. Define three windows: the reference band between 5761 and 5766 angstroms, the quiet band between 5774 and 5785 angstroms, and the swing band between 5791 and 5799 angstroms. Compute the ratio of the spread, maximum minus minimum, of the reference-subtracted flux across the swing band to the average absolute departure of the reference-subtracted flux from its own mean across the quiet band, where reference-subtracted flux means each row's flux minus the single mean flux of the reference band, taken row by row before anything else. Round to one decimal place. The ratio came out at 2.7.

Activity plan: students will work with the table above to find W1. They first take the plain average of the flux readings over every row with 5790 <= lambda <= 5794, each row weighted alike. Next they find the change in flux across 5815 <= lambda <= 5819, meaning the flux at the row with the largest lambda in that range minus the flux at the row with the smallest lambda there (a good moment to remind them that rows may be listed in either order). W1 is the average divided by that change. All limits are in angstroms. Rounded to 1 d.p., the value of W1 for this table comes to -10.7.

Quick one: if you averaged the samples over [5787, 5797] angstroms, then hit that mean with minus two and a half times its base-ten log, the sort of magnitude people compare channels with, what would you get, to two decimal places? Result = -0.75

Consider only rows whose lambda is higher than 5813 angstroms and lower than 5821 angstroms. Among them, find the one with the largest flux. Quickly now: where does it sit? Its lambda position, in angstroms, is 5817.28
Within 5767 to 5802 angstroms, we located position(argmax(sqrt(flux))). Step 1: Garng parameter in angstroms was 5778.56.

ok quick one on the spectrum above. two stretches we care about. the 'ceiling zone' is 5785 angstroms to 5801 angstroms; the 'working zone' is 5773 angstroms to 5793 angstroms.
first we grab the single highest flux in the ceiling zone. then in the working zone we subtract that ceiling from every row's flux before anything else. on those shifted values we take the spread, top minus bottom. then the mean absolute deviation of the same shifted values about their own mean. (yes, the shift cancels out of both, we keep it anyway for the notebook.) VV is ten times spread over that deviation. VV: 34.9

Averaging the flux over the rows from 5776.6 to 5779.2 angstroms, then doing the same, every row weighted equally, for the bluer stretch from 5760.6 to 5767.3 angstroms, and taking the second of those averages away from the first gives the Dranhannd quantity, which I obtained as 0.13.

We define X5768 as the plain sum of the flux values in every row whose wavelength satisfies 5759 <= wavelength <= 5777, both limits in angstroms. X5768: 27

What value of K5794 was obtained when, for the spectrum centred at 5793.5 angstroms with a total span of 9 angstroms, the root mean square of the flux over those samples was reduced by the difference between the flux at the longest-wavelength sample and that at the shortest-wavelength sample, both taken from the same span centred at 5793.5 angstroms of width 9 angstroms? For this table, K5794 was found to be 2.3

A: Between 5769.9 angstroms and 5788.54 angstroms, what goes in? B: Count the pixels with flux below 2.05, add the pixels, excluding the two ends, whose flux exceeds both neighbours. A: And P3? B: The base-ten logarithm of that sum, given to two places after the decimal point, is 1.04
